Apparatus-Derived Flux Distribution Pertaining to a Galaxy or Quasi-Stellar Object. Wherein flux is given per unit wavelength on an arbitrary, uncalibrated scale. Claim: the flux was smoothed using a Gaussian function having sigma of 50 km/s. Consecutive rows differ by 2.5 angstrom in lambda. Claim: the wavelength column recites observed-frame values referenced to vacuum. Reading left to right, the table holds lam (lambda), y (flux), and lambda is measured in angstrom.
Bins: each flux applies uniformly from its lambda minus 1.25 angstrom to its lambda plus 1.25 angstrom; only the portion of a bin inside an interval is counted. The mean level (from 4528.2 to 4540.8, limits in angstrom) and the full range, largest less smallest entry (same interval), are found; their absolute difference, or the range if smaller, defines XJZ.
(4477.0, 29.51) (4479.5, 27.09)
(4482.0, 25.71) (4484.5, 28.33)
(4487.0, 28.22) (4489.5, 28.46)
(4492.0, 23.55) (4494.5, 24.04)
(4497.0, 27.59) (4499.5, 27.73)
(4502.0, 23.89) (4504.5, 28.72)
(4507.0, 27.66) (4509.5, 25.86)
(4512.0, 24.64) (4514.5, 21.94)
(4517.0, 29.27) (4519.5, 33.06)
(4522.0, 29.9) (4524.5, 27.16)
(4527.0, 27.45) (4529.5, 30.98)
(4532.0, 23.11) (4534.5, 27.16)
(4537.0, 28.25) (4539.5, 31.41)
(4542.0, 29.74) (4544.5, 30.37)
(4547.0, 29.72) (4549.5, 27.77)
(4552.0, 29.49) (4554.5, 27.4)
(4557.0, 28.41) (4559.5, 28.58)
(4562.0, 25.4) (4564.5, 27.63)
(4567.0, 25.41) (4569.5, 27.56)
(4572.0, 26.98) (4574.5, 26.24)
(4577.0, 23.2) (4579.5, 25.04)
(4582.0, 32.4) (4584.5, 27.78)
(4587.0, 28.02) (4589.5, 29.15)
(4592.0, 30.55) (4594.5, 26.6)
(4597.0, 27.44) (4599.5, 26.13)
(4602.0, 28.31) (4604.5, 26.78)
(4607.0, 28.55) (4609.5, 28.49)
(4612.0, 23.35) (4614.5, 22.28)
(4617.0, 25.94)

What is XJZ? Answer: 8.3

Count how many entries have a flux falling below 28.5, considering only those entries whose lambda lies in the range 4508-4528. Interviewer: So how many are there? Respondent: 5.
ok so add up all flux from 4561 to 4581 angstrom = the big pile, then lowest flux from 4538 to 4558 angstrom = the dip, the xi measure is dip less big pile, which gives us -180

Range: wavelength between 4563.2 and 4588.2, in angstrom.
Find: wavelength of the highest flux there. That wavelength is 4582.0 angstrom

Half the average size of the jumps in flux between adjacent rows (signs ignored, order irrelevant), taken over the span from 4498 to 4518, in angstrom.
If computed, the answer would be 1.63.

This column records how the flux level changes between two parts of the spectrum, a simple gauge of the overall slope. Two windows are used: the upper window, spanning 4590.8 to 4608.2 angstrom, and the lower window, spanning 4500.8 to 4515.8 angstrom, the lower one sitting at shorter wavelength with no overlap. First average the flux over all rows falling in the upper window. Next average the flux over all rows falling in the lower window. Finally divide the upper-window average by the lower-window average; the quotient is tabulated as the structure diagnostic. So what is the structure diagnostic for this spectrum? 1.09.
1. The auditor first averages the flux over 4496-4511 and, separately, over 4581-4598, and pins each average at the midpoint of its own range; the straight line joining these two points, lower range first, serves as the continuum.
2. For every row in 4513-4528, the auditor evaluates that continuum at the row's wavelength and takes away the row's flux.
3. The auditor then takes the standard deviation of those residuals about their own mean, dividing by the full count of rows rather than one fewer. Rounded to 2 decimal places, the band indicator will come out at 3.35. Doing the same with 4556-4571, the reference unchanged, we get 1.34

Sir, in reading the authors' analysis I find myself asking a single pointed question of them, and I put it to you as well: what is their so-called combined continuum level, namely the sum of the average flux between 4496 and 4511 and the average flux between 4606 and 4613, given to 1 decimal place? 53.7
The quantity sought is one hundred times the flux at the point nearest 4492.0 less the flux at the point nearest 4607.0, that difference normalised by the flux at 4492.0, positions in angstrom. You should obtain -21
